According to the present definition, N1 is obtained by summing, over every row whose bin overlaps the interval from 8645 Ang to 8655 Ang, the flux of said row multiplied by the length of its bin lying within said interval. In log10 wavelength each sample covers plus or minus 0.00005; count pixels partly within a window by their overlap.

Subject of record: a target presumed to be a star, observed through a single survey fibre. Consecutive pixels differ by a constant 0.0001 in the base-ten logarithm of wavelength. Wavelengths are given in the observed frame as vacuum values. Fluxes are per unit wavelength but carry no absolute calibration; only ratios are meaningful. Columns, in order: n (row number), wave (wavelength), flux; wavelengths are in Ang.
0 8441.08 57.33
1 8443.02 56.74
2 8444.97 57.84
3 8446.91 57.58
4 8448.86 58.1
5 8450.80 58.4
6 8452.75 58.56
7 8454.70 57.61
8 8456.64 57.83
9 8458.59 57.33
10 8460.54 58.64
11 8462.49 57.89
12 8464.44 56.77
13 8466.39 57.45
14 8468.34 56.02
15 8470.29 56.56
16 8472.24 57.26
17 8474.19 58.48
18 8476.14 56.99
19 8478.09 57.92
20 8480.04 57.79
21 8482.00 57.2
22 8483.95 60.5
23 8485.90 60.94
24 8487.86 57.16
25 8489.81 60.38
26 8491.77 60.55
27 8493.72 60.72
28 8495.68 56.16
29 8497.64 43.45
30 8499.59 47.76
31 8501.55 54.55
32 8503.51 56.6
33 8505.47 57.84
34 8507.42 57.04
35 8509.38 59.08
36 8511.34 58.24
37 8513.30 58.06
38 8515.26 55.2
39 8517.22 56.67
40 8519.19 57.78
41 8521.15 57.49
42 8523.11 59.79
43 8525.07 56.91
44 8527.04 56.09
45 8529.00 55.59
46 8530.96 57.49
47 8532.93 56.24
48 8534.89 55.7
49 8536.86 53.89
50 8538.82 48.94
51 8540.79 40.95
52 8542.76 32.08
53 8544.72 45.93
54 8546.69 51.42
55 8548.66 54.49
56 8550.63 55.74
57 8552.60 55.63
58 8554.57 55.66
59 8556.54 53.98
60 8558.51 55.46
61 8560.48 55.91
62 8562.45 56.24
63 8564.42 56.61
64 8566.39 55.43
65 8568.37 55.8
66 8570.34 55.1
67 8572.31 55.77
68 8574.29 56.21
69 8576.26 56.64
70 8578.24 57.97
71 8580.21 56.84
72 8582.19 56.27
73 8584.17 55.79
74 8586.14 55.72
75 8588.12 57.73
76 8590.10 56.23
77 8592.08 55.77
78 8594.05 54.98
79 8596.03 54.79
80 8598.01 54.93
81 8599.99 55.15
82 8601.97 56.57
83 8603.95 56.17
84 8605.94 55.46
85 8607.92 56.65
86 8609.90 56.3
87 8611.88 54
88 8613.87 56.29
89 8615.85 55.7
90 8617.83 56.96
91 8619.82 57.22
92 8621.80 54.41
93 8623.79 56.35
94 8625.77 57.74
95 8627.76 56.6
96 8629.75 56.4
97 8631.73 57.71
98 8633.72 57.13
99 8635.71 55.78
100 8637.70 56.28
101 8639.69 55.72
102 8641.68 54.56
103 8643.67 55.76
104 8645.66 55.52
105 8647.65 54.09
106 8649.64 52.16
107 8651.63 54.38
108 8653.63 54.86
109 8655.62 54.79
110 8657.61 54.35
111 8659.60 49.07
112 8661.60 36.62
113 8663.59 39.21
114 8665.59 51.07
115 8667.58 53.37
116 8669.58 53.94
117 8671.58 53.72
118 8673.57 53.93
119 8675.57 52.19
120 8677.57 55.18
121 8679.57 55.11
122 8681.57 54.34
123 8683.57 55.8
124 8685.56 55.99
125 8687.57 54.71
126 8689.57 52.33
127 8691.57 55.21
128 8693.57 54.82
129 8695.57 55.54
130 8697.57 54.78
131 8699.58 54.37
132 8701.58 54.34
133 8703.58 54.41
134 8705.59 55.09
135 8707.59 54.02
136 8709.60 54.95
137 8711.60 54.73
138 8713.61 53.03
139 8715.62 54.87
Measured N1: 542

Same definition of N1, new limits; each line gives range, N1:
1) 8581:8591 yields 563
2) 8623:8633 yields 570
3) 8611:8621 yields 560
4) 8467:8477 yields 571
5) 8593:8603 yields 553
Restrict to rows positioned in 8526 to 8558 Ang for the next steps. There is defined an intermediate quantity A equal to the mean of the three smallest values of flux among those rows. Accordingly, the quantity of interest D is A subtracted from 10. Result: -30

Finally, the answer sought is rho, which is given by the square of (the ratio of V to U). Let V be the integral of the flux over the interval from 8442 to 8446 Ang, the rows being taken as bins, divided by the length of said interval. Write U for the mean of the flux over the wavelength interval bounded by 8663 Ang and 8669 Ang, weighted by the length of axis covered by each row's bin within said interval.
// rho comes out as 1.38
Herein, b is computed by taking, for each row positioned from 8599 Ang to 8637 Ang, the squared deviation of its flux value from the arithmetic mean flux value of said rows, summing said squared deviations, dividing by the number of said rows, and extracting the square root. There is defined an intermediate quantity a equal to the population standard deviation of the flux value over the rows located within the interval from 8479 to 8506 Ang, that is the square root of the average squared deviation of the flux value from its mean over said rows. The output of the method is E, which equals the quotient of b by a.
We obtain 0.2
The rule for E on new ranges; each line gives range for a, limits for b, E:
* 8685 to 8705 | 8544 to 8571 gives 2.9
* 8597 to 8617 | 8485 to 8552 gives 7.6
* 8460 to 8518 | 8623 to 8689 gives 1.3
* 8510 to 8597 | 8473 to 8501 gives 1.1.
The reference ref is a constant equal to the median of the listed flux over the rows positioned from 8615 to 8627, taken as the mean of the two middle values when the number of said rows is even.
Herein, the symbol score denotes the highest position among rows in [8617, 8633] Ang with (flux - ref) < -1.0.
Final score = 8621.80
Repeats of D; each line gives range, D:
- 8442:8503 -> -39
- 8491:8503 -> -39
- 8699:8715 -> -44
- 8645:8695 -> -32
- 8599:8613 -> -45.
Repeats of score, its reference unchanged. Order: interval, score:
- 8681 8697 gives 8695.57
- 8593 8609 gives 8605.94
